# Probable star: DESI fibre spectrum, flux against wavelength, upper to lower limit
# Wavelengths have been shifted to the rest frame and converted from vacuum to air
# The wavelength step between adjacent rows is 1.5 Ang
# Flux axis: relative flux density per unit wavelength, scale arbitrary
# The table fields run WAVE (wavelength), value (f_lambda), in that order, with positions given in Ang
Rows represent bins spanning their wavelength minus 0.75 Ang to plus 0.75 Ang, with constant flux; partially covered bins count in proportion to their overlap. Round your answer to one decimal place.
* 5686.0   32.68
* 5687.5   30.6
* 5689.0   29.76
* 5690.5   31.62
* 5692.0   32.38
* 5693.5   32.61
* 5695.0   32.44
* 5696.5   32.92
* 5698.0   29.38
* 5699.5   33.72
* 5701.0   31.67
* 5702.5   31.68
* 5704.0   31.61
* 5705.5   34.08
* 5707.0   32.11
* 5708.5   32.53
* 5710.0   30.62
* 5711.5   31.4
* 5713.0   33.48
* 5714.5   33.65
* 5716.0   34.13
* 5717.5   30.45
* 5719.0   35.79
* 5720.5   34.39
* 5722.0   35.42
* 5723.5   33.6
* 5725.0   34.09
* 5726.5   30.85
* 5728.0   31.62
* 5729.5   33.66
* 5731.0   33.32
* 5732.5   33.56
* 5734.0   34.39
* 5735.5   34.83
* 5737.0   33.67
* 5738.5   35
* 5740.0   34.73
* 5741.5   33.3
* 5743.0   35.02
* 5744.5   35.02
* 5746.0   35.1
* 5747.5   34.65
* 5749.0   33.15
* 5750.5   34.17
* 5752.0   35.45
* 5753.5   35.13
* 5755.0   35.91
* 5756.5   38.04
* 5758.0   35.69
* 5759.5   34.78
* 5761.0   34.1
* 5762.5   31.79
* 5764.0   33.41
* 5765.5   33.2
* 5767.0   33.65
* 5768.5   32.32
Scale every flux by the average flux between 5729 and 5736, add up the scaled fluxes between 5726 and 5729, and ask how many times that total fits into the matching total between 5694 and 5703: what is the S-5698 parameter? 3.1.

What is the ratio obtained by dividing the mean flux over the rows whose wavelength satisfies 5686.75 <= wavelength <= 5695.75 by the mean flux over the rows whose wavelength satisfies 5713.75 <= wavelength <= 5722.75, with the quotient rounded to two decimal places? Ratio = 0.93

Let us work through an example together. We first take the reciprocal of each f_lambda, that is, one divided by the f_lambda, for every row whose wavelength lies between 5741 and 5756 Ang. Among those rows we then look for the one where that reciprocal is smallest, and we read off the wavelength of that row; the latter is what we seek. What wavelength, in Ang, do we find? 5755.0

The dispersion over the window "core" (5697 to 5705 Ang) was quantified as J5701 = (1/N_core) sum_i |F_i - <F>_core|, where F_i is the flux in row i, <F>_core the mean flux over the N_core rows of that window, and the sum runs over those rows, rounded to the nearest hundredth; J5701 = 0.89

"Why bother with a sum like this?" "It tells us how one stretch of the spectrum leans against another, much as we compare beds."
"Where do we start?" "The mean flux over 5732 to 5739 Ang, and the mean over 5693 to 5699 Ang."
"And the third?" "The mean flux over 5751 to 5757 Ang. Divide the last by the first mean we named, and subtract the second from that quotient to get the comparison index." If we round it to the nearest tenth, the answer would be -30.8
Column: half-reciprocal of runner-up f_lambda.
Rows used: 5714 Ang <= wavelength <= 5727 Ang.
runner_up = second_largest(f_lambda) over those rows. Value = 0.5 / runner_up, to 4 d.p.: 0.0141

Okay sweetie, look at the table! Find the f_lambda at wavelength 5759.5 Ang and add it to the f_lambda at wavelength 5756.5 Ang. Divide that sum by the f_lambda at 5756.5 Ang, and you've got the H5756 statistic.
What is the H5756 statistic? 1.91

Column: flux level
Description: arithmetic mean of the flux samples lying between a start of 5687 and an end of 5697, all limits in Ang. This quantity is 31.8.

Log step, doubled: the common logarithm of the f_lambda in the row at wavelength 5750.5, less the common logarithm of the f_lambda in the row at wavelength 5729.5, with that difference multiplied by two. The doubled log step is 0.013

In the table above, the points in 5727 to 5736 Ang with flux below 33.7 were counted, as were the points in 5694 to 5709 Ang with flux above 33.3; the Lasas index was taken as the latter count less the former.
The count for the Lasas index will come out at -2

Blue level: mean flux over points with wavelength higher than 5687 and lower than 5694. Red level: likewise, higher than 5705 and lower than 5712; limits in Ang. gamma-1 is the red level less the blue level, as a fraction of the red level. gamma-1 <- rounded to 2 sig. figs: 0.023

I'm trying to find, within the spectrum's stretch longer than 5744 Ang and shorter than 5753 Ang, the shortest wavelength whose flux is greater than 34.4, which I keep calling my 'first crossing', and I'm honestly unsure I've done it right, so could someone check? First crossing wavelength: 5744.5 Ang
